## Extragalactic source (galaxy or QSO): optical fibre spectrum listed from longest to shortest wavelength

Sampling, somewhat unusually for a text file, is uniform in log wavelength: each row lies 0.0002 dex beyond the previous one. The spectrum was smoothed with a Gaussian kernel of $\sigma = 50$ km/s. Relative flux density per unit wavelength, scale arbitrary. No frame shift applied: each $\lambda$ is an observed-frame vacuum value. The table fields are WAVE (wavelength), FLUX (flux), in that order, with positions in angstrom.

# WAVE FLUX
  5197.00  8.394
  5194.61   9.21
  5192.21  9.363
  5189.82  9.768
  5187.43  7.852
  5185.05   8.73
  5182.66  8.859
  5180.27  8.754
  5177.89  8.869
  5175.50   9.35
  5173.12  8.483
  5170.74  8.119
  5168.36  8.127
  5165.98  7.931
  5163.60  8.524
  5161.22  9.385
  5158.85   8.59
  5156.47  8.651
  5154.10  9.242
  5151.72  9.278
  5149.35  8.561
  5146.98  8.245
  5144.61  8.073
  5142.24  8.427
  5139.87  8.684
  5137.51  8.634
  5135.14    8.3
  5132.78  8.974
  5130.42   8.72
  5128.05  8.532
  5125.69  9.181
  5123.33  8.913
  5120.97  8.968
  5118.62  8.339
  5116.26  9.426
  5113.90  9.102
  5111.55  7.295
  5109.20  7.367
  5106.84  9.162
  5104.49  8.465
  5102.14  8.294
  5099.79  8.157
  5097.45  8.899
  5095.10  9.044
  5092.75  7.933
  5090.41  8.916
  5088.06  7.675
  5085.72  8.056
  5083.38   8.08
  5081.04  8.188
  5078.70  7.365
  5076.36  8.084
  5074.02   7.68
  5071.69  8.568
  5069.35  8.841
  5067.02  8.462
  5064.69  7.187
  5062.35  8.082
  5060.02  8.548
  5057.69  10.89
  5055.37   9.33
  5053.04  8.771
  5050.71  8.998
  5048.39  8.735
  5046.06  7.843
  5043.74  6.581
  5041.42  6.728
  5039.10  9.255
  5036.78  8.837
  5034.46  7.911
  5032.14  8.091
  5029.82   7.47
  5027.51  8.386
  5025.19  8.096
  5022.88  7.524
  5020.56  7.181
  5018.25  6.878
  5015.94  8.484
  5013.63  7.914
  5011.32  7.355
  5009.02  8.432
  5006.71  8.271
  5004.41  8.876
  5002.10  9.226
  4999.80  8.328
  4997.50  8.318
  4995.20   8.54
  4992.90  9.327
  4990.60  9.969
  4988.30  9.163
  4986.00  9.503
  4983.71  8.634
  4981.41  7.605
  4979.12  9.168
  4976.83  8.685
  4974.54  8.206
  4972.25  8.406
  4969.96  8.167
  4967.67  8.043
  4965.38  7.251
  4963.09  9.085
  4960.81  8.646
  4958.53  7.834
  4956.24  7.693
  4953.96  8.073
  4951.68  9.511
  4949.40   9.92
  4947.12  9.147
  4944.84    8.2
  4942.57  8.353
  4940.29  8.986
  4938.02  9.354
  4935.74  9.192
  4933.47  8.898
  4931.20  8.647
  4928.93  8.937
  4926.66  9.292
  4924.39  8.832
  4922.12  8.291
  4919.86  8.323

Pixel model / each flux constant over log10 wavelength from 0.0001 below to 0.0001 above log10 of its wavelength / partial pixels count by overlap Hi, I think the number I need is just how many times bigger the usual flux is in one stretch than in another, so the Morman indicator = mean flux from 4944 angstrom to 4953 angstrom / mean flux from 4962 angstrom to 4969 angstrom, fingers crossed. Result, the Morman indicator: 1.13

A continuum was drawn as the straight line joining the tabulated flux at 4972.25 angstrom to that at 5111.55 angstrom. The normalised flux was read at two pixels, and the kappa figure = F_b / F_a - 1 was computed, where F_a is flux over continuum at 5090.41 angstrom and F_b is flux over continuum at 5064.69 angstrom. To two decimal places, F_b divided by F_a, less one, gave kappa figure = -0.22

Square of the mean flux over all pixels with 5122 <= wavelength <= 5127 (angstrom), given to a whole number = 82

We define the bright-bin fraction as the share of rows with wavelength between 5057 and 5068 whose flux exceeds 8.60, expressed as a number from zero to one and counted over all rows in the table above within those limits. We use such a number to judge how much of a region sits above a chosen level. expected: 0.2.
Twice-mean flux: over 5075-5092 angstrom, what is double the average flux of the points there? 16.1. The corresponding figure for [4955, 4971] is 16.2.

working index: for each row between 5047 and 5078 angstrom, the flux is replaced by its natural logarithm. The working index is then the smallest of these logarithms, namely 1.97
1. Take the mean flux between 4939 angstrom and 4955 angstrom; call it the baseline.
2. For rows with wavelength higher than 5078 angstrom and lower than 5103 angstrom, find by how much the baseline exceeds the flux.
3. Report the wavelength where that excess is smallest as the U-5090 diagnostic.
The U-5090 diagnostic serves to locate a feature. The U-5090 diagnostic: 5095.10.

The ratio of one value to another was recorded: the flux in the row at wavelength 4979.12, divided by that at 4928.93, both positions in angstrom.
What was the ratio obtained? 1.03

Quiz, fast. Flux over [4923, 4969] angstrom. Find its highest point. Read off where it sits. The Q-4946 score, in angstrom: 4949.40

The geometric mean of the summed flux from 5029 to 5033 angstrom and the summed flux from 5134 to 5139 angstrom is 16.2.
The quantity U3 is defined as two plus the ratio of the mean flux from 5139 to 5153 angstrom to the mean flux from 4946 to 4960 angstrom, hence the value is 2.98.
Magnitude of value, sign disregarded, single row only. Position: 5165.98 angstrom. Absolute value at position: 7.93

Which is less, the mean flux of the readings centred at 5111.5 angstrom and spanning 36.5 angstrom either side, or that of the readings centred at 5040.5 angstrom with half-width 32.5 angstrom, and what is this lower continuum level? 8.2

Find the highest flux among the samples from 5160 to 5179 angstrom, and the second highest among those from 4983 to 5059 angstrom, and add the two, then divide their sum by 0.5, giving 38.7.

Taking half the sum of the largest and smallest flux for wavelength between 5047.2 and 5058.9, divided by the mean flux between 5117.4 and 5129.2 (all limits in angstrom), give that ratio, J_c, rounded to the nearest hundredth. 1.12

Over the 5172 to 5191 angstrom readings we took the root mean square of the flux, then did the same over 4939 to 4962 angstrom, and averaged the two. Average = 8.8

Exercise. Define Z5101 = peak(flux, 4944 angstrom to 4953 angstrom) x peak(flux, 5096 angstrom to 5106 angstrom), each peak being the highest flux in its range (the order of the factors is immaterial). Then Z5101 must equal 88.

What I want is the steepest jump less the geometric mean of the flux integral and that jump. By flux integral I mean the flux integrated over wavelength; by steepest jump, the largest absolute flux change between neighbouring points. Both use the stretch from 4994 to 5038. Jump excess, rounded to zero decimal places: -22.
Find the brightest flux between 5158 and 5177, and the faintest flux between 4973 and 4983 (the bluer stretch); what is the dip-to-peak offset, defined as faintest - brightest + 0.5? -1.3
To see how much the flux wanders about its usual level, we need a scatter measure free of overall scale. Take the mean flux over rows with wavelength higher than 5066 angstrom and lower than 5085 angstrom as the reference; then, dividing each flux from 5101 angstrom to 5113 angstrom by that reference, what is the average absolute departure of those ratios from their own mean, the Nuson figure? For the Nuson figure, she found 0.077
